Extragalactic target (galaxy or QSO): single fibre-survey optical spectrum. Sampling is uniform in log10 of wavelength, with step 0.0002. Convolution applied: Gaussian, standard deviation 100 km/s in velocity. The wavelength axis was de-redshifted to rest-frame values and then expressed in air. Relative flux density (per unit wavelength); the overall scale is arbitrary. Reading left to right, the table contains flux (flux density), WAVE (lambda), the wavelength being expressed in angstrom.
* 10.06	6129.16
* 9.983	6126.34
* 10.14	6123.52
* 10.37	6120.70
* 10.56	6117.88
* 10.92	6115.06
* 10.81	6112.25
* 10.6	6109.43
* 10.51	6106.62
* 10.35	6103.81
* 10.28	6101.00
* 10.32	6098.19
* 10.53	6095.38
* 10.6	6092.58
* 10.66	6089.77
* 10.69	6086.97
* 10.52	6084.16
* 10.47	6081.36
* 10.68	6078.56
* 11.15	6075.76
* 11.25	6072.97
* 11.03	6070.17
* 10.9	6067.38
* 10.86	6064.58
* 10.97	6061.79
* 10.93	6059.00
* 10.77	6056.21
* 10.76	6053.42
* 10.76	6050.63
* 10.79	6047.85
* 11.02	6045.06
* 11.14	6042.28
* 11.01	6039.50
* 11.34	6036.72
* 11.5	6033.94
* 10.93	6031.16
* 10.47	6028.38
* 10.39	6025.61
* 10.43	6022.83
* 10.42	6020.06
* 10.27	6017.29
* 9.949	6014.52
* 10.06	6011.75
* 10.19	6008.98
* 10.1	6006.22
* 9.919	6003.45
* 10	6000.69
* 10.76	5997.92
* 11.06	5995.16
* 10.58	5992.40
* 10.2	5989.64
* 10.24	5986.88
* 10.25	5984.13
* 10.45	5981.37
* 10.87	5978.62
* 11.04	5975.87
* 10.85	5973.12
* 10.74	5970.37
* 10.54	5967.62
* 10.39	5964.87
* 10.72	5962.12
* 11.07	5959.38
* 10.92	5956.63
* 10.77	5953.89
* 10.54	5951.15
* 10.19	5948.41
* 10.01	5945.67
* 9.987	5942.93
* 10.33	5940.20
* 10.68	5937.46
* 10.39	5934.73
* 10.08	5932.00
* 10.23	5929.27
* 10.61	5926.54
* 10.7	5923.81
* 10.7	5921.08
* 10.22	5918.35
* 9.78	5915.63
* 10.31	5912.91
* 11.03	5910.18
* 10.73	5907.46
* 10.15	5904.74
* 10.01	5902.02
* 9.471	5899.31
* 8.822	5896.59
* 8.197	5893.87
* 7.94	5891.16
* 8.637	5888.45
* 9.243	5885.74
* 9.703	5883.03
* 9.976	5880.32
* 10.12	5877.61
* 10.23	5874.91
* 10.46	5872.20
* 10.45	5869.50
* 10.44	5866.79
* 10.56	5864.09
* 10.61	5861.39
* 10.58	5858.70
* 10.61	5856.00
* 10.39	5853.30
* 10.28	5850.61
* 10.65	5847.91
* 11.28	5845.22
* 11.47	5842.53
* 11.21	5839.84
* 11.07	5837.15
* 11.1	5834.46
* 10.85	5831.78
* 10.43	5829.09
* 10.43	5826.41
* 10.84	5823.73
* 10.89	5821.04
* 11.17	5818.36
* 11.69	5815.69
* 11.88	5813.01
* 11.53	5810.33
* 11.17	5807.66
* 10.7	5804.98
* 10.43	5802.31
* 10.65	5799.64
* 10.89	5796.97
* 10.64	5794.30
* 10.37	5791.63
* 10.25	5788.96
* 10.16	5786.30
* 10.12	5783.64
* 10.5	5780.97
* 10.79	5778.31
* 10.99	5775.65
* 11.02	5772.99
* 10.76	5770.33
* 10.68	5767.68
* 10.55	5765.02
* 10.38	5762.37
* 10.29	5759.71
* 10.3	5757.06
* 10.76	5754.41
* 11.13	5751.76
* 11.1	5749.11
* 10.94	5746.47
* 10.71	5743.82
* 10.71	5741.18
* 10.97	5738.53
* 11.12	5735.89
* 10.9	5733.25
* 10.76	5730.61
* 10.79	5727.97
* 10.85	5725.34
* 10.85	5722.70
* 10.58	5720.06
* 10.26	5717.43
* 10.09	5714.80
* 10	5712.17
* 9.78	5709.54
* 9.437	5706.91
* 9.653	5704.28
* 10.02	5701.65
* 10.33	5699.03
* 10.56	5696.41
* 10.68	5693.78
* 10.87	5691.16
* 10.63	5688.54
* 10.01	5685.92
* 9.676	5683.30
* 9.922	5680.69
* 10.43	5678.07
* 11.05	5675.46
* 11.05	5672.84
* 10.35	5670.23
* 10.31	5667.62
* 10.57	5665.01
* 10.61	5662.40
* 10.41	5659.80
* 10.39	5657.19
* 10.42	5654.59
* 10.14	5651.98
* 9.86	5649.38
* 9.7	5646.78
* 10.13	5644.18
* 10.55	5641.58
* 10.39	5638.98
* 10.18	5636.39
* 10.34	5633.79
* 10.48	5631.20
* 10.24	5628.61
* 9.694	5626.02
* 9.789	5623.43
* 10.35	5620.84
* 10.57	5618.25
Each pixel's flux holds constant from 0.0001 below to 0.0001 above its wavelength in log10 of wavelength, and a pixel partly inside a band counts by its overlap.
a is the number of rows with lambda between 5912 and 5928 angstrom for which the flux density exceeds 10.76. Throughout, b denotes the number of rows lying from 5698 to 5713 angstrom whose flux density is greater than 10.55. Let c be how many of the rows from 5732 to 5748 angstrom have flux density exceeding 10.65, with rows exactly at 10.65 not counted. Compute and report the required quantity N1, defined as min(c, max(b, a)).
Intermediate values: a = 0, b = 0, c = 6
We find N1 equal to 0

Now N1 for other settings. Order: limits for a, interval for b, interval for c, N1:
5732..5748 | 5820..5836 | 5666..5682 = 2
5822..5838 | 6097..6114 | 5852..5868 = 0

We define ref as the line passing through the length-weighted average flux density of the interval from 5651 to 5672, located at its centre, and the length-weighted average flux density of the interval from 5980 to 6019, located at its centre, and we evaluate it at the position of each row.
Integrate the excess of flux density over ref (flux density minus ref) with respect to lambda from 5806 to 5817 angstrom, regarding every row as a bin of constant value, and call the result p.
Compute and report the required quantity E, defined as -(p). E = -13.0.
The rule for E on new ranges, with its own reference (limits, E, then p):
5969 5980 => -6.4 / 6.4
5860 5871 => -1.9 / 1.9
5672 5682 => -1.8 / 1.8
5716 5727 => -2.6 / 2.6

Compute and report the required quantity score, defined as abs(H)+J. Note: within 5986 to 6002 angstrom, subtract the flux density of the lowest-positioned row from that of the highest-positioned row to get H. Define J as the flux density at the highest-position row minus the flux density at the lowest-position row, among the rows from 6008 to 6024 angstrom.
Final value 0.5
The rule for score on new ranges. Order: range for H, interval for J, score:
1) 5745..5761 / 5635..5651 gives 0.3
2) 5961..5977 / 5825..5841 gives 1.1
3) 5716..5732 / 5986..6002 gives 0.3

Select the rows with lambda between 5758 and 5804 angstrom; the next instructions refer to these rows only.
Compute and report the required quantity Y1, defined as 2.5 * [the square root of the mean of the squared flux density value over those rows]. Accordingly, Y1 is 26.4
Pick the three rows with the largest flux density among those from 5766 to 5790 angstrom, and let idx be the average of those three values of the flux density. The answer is 10.9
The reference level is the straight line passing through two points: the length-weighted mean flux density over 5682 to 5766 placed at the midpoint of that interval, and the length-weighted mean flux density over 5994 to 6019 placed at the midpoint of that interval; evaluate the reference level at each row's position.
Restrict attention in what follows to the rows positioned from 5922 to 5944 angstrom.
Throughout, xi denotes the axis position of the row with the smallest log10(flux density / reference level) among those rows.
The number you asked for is 5942.93 angstrom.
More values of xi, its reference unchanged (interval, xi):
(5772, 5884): 5883.03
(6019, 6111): 6101.00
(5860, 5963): 5891.16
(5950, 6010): 6003.45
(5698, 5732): 5706.91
